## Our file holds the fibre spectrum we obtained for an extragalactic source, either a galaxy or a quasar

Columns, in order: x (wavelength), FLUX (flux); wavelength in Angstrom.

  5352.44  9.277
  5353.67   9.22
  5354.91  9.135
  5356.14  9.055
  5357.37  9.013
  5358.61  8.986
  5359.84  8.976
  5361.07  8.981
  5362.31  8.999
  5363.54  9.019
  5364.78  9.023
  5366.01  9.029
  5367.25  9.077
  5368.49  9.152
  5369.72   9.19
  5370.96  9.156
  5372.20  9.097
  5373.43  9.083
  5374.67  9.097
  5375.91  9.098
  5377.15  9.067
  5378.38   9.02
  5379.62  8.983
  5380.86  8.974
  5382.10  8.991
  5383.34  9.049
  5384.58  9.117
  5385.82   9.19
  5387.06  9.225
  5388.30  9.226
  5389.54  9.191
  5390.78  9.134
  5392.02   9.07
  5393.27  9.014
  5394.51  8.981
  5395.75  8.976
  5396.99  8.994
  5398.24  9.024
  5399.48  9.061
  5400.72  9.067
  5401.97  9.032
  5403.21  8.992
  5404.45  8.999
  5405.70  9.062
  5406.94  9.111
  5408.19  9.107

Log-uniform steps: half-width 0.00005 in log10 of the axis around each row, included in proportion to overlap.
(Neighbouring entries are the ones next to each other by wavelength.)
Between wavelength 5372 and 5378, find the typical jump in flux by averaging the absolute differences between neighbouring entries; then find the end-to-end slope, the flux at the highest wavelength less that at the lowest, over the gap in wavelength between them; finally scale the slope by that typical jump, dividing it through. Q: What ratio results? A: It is -0.4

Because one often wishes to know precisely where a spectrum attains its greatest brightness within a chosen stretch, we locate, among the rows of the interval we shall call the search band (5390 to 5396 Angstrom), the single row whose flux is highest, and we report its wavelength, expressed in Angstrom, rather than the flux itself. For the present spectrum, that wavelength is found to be 5390.78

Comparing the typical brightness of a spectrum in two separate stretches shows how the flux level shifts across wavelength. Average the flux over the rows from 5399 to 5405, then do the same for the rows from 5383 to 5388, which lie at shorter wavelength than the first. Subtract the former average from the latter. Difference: 0.12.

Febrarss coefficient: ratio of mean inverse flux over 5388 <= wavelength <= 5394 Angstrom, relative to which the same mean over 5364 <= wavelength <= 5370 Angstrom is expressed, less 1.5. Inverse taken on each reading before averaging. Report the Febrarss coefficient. -0.496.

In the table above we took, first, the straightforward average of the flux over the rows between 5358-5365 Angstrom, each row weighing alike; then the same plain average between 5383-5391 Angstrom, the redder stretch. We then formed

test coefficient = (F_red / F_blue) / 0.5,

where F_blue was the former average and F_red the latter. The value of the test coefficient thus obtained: 2.04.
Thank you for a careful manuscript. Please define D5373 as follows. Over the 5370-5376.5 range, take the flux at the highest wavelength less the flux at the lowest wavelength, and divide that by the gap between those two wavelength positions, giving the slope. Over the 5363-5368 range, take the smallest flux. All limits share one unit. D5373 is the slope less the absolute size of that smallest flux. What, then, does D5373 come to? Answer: -9.03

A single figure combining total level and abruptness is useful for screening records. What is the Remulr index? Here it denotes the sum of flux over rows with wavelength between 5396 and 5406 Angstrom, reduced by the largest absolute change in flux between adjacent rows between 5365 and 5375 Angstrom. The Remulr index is 72.2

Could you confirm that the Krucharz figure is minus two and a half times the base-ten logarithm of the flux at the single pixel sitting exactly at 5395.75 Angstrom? -2.383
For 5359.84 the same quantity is -2.383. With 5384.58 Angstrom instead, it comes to -2.400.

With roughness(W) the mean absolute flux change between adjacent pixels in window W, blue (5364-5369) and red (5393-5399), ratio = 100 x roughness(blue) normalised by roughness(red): 200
